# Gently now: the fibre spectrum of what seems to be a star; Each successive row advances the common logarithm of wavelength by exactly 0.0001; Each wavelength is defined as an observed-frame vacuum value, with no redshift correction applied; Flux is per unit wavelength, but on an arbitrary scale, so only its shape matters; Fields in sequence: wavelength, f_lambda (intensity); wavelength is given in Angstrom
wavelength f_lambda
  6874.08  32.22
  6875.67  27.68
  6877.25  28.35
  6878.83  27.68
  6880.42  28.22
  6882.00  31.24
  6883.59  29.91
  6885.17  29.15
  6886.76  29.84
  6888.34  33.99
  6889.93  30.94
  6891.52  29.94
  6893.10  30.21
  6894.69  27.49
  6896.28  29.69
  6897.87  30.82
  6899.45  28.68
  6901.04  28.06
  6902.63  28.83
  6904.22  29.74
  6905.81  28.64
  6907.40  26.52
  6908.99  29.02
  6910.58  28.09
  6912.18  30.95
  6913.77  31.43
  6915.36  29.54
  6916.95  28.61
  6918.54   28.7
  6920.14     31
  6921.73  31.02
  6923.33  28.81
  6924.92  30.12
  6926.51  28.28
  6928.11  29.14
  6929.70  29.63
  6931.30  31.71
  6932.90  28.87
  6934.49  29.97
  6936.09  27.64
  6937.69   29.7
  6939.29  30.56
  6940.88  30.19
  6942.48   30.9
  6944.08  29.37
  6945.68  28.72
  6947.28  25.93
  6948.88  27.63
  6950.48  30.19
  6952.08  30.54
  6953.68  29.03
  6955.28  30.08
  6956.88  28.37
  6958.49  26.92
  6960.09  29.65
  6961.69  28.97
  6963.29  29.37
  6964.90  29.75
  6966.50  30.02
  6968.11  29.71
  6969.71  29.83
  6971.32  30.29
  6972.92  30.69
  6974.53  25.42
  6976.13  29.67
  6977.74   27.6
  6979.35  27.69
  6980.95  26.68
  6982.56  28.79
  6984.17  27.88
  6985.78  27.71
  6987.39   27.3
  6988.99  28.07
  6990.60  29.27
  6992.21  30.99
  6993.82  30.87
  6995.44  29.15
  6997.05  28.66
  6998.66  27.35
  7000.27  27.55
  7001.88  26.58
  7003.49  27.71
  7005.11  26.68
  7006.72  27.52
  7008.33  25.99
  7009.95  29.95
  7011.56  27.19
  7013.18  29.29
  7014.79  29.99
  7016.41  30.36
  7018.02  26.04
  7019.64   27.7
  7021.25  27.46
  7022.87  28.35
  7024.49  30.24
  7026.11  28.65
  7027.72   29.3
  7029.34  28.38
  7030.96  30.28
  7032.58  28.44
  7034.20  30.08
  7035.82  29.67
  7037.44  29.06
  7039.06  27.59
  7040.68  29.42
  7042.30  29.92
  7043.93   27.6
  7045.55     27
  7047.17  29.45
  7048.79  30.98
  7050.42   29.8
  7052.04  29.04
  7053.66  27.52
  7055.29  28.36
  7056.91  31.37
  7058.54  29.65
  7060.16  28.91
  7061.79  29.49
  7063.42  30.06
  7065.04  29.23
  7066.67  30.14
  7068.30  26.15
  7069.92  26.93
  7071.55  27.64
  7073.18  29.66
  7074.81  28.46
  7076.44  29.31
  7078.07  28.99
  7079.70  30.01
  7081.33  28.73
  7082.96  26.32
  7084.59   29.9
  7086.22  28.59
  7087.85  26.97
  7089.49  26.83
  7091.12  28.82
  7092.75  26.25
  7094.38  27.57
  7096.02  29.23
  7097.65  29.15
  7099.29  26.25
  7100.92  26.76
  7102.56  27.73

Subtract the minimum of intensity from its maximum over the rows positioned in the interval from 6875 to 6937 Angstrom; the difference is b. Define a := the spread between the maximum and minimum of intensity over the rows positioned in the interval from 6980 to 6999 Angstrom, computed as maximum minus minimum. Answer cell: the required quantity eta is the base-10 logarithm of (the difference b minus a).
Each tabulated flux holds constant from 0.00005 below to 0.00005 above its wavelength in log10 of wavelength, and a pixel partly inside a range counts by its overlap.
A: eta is 0.50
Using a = 4.3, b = 7.5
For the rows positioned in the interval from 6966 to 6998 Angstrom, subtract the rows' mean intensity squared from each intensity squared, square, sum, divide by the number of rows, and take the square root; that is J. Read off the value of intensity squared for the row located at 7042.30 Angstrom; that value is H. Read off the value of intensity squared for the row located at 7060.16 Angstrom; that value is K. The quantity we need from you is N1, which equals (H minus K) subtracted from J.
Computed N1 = 24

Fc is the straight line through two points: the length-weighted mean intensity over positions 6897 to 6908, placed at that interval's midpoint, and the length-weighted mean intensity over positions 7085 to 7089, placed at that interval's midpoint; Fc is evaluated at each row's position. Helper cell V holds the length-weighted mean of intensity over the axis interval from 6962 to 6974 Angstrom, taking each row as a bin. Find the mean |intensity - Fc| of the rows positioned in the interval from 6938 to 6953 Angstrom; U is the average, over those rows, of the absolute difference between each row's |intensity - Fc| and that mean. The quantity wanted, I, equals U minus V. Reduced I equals -29.2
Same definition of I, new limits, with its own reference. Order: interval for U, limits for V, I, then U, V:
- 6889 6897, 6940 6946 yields -29.6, 0.304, 29.9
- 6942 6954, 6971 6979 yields -27.8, 0.778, 28.6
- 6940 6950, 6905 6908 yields -26.9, 0.779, 27.7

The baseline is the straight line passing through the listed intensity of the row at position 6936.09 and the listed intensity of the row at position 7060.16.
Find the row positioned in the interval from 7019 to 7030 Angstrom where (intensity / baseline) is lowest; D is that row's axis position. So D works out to 7021.25 Angstrom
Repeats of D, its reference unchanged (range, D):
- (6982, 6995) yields 6987.39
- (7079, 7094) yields 7092.75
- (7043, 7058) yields 7045.55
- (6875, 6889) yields 6878.83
